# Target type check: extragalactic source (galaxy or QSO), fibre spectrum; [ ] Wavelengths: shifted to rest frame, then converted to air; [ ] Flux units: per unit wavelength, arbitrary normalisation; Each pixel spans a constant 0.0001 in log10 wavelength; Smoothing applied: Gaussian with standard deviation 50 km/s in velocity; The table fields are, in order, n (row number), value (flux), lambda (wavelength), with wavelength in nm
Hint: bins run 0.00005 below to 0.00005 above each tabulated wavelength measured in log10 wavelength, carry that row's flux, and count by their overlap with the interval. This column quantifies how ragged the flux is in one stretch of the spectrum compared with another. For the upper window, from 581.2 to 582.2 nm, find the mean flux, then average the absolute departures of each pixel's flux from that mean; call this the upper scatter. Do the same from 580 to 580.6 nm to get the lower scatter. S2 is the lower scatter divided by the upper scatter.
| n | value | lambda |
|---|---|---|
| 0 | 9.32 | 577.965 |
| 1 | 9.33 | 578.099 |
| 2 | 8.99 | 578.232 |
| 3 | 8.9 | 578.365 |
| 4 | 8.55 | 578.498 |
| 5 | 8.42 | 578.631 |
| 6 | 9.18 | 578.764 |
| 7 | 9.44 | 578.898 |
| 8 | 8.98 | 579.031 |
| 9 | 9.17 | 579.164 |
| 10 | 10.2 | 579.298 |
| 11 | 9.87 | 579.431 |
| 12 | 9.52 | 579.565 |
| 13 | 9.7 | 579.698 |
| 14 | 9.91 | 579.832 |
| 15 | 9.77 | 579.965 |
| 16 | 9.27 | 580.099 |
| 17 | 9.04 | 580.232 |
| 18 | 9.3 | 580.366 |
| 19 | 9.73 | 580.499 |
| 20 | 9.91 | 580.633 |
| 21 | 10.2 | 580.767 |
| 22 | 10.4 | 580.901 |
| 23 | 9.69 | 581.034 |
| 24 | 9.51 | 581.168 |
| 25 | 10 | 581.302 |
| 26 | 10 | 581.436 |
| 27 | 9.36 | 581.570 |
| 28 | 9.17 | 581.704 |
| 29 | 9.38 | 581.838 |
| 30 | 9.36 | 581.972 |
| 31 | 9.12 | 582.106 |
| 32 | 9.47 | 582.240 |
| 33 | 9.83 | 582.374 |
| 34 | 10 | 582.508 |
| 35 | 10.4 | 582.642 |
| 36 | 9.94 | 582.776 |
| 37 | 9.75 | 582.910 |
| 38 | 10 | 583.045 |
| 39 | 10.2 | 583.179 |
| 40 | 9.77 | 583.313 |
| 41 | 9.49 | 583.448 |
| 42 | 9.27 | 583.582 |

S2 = 0.7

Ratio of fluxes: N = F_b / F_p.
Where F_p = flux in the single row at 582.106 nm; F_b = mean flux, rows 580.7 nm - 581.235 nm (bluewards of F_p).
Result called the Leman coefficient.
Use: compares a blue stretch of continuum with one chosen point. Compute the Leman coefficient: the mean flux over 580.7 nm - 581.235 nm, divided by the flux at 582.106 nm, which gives 1.09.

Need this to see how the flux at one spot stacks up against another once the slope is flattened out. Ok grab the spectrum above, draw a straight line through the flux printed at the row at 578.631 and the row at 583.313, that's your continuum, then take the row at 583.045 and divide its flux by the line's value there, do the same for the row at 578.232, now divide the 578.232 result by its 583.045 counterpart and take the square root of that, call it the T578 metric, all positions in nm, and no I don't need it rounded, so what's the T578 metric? 1.02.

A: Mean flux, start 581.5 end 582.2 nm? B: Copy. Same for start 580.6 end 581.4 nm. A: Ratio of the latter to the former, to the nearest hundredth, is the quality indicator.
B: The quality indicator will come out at 1.07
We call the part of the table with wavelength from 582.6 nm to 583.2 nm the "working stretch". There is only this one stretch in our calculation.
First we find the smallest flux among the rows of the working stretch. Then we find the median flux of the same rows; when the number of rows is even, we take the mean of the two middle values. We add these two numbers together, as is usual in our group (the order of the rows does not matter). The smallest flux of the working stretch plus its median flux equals 19.75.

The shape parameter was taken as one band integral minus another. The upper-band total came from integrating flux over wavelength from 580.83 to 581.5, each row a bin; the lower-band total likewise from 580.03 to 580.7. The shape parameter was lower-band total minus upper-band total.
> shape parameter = -0.32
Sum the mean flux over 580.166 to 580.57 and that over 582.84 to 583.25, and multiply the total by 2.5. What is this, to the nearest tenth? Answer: 48.4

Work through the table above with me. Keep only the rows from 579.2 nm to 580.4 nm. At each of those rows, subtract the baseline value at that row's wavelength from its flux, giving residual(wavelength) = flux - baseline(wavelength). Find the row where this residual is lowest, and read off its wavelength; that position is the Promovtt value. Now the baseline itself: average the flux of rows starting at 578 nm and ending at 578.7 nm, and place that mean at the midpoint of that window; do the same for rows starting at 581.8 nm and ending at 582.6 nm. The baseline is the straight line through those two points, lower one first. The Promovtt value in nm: 580.232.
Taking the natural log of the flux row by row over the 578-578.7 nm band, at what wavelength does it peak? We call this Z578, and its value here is 578.099 nm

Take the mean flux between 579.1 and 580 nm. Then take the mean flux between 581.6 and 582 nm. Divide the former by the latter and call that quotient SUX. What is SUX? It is 1.05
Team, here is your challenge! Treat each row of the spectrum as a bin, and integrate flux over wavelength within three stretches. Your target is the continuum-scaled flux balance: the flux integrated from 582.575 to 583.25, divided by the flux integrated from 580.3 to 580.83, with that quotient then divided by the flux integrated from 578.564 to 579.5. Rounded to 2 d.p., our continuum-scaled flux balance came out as 0.15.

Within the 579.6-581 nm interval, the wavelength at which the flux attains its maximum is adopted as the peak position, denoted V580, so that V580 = 580.901 nm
